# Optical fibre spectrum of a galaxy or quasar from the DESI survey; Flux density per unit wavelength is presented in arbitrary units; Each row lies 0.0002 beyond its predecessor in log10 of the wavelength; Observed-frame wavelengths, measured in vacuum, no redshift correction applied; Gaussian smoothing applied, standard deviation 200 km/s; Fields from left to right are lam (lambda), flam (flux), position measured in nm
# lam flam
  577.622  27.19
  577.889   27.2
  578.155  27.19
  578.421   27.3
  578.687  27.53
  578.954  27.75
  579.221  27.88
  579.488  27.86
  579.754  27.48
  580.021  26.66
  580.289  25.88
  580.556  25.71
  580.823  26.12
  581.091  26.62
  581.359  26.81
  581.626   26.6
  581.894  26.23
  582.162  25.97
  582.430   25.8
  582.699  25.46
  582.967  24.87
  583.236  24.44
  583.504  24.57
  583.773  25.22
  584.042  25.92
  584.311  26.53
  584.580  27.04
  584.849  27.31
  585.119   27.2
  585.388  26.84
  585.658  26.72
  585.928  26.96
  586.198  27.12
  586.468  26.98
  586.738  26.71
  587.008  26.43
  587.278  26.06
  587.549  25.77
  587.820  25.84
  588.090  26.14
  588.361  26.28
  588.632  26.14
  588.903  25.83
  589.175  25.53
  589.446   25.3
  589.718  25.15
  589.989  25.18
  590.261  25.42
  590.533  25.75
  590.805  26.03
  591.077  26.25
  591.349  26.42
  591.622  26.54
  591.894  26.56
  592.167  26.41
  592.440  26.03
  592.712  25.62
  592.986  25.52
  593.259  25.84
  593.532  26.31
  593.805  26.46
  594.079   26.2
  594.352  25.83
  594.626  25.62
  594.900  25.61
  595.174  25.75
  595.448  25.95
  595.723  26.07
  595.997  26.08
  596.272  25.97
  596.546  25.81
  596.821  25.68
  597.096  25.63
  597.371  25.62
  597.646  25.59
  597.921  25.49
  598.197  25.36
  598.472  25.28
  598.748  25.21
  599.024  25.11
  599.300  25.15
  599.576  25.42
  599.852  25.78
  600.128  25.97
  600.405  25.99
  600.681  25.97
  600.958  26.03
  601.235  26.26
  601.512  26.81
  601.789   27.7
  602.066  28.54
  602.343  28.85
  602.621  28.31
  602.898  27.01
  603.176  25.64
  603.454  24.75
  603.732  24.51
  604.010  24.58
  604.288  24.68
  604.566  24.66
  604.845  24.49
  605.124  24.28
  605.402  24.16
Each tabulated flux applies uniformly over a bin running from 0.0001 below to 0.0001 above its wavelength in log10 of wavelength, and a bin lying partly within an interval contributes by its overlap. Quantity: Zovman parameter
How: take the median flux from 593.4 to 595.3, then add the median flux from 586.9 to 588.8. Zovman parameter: 52.0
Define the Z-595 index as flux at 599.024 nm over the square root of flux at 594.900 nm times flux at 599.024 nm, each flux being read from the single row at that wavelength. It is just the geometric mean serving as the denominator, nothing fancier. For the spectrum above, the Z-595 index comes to 0.99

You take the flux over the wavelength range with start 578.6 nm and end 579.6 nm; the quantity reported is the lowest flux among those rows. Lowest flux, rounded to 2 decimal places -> 27.53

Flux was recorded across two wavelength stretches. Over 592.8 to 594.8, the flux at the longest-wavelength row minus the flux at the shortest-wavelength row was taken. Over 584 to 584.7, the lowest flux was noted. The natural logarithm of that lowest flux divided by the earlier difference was 5.6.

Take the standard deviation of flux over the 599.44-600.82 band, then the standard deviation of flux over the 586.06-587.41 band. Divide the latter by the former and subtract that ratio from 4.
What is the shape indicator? 2.24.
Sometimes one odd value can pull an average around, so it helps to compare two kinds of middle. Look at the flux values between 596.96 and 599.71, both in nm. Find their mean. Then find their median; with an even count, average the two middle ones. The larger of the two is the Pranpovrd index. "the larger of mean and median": 25.4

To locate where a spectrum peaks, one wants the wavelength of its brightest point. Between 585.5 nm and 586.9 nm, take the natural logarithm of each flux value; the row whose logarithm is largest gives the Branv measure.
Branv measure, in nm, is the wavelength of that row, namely 586.198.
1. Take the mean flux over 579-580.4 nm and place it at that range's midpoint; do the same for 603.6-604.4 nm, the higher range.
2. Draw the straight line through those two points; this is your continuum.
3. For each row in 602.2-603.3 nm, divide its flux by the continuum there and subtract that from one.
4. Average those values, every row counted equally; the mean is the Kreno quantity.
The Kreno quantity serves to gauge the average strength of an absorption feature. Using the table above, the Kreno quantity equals -0.11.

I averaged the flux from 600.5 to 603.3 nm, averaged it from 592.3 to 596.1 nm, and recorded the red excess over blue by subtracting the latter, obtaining 1.2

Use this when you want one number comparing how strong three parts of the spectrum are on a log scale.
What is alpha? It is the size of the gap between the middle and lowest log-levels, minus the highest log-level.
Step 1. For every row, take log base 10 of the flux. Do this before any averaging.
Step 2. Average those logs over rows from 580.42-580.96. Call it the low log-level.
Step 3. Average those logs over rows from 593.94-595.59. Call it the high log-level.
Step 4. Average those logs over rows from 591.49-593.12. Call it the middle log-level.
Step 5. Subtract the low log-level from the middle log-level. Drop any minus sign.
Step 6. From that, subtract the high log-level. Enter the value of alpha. -1.41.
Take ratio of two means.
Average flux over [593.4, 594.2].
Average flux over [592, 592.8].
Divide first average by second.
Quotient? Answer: 1.01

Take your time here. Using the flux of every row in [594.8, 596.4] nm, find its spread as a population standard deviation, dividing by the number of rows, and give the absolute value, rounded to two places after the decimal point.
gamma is 0.17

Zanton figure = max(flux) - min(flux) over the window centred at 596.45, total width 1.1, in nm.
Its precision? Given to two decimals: 0.40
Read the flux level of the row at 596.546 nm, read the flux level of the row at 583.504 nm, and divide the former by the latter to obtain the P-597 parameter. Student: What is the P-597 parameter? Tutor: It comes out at 1.05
